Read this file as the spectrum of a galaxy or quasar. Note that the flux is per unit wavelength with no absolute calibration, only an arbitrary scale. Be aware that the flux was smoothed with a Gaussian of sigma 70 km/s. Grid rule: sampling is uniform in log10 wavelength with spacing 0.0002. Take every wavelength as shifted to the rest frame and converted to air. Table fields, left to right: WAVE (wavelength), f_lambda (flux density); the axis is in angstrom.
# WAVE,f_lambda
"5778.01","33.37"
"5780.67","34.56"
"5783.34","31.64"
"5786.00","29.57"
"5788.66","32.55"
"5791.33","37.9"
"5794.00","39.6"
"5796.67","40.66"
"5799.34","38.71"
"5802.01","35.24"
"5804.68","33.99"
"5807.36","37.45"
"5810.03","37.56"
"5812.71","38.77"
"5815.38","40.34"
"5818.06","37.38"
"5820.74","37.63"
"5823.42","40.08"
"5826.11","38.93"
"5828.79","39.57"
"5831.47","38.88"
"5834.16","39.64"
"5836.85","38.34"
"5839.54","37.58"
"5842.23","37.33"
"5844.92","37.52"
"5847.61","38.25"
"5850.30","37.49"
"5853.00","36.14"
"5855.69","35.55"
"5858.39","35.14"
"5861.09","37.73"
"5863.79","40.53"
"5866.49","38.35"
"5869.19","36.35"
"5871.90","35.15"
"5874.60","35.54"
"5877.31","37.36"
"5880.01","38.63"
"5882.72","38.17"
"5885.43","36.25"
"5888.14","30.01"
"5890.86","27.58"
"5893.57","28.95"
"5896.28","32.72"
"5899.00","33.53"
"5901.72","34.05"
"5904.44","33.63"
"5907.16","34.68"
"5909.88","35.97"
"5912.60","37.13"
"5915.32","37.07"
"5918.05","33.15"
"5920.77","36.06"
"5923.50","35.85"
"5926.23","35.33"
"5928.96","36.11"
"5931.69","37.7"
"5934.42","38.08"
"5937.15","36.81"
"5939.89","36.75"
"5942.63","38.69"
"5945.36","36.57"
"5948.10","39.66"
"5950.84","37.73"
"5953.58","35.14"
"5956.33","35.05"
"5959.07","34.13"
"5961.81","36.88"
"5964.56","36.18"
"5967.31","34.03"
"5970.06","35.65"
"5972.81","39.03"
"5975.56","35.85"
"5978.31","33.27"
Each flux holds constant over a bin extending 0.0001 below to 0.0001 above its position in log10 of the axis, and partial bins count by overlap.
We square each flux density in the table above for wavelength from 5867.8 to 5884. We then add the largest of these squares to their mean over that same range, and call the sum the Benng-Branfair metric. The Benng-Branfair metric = 2853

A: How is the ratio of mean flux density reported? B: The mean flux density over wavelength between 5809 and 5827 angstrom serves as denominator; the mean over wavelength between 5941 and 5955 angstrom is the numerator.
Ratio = 0.97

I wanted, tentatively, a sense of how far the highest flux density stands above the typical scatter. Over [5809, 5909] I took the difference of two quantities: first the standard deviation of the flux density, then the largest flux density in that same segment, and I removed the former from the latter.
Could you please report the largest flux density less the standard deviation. 37.5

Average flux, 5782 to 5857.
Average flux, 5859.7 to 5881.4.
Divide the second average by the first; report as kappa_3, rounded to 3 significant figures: 1.00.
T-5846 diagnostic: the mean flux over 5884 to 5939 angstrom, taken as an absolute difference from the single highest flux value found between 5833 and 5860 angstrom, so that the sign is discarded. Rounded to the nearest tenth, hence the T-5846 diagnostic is 5.1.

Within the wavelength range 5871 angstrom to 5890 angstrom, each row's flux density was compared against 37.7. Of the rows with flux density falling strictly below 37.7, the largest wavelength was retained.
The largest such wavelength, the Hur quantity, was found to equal 5888.14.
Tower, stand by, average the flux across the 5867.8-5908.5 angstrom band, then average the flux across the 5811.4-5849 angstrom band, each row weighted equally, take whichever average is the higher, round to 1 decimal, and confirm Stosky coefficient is 38.6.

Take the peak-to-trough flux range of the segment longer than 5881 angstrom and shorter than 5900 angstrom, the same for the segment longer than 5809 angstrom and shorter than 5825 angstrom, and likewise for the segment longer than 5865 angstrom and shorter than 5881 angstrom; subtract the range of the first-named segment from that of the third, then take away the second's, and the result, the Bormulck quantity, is -10.1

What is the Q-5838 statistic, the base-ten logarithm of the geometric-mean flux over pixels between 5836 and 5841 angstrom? 1.58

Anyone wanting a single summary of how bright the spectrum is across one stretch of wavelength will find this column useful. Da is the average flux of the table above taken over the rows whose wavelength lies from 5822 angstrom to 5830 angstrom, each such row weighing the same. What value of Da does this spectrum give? 39.5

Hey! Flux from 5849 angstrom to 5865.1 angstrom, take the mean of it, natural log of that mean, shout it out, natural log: 3.61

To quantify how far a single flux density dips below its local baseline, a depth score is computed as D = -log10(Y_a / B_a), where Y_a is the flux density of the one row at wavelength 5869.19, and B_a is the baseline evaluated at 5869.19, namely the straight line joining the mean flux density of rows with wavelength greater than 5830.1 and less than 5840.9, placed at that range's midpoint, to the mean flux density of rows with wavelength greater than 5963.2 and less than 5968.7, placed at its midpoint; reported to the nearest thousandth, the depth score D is 0.016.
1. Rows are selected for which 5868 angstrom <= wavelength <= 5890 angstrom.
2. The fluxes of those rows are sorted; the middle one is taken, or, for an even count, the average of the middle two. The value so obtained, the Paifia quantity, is 36.3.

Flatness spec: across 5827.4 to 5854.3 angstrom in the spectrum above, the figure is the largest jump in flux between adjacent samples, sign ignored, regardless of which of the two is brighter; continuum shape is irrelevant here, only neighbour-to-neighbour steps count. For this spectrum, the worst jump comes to 1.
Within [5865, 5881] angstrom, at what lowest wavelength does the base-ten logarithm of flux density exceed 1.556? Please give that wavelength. 5866.49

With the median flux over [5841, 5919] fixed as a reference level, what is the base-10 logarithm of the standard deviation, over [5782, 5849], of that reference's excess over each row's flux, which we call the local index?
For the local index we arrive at 0.44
